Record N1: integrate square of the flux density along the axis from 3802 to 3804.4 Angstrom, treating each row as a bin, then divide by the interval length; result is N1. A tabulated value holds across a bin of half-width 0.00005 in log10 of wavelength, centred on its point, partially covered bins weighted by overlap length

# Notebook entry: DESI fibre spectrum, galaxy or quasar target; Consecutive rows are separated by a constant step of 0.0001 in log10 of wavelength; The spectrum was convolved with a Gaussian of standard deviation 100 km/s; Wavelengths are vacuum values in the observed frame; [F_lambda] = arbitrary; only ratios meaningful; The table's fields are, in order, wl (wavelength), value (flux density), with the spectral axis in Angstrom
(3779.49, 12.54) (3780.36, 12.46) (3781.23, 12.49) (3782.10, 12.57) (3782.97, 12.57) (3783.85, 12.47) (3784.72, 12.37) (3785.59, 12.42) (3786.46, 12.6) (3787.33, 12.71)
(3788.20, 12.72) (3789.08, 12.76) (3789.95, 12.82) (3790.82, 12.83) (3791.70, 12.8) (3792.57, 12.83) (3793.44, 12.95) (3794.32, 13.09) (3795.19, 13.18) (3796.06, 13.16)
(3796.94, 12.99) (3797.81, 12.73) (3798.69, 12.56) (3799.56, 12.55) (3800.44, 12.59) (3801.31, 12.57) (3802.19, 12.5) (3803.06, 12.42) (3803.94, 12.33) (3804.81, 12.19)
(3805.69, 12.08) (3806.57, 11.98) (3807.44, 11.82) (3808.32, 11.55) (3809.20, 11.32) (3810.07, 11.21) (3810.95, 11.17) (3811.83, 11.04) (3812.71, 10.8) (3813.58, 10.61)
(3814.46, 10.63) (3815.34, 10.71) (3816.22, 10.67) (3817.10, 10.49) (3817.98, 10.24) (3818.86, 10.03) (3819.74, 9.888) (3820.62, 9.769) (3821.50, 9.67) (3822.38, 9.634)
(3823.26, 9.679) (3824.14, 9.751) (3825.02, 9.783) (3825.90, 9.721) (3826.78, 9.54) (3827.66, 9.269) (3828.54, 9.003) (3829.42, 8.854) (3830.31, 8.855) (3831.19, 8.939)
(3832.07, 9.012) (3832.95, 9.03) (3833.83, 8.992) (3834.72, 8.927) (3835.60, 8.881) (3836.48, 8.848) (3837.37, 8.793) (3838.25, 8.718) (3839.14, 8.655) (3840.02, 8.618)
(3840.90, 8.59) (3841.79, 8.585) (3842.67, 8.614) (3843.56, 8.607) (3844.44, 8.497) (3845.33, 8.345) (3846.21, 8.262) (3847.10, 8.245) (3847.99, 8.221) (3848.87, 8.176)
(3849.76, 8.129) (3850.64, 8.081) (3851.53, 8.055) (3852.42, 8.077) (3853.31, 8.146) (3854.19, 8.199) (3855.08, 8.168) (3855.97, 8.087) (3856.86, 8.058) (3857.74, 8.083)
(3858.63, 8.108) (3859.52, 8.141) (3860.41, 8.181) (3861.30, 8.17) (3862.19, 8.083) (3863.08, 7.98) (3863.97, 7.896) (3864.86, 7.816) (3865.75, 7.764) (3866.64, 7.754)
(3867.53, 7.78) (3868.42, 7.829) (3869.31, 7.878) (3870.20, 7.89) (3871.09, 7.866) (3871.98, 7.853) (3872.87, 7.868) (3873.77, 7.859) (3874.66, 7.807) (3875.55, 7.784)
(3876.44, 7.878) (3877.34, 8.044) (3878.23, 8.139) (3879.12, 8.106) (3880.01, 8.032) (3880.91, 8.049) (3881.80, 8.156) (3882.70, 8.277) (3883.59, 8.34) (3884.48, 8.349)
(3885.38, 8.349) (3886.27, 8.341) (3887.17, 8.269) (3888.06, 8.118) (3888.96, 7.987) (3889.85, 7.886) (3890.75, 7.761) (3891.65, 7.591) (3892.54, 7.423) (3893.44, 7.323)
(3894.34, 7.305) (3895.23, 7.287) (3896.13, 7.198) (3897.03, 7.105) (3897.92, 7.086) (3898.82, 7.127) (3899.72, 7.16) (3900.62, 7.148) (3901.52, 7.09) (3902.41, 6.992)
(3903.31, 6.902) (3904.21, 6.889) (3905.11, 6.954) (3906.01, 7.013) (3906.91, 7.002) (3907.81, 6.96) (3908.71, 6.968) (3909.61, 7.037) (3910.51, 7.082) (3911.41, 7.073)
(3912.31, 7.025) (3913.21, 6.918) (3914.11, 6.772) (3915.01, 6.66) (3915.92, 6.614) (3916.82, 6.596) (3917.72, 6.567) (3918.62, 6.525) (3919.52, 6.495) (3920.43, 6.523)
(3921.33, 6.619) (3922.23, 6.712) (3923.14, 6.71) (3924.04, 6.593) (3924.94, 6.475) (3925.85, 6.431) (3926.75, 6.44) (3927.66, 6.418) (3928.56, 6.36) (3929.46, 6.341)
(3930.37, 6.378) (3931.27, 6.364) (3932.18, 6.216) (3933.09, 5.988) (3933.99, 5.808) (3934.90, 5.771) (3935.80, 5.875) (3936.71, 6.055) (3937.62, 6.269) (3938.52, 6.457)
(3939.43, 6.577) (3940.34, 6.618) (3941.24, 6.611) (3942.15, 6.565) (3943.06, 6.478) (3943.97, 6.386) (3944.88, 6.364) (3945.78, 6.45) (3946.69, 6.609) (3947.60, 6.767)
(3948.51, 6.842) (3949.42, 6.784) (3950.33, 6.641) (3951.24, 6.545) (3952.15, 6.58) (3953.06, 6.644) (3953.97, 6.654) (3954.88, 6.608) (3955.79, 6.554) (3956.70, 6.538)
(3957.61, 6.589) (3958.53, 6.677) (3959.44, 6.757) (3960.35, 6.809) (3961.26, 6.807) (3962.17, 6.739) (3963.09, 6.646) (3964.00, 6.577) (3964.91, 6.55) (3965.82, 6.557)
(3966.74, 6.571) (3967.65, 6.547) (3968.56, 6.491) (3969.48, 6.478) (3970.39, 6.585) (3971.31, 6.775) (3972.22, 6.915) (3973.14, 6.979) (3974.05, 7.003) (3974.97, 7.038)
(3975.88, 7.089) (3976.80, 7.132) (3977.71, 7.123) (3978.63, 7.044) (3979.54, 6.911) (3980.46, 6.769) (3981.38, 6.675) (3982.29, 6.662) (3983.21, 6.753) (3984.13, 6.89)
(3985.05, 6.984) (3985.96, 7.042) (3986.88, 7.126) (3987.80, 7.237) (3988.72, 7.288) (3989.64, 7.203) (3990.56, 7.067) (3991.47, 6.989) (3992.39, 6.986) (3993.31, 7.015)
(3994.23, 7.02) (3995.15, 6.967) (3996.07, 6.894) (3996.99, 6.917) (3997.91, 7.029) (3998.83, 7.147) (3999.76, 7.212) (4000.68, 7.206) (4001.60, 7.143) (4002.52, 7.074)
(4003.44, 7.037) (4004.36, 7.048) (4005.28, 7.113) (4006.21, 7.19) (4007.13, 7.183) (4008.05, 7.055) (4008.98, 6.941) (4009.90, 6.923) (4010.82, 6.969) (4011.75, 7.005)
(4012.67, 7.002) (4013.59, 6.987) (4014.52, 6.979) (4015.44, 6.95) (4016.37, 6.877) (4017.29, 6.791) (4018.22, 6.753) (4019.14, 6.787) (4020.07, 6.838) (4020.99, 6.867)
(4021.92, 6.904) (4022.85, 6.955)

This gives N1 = 154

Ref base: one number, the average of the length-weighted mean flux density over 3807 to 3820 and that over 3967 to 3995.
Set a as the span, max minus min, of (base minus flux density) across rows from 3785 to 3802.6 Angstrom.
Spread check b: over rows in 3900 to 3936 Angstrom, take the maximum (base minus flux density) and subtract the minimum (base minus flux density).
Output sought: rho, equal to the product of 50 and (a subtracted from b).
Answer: 31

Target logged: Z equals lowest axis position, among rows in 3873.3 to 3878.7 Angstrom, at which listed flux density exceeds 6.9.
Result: 3873.77 Angstrom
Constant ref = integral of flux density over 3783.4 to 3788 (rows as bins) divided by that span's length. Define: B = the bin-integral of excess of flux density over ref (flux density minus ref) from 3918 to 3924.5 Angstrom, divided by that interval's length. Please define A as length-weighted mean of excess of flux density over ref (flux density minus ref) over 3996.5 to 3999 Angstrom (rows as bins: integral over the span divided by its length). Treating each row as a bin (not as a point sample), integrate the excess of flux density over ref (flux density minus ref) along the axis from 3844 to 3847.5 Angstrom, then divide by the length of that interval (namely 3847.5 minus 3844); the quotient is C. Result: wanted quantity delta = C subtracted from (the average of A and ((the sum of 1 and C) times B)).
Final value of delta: 11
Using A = -5.5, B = -5.9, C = -4.2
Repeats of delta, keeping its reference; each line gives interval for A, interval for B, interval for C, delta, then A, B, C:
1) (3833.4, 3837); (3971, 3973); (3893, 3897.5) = 16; -3.6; -5.7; -5.3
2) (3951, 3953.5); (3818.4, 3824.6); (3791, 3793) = -5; -5.9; -2.7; 0.3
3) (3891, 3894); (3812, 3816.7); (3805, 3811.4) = -2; -5.1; -1.8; -0.9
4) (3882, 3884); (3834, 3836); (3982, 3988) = 12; -4.2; -3.6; -5.6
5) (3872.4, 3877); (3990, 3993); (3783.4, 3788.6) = -5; -4.7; -5.5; 0.0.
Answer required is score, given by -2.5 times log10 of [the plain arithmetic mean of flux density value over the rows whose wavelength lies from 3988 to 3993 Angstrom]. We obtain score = -2.1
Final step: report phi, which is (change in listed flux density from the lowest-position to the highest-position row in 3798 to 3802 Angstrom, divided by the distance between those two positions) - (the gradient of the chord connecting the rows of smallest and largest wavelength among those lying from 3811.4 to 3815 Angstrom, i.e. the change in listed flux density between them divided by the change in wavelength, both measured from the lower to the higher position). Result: 0.16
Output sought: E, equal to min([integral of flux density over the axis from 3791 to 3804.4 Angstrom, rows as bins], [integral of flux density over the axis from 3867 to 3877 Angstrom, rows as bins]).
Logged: 78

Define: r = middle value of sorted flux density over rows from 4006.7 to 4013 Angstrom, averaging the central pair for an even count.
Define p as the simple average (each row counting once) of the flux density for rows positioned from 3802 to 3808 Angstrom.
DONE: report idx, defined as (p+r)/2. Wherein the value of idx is 9.6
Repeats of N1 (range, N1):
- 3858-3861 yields 66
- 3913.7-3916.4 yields 45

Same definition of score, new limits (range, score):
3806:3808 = -2.7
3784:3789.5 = -2.8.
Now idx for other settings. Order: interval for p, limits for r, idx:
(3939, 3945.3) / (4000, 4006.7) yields 6.8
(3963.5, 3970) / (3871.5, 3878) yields 7.2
